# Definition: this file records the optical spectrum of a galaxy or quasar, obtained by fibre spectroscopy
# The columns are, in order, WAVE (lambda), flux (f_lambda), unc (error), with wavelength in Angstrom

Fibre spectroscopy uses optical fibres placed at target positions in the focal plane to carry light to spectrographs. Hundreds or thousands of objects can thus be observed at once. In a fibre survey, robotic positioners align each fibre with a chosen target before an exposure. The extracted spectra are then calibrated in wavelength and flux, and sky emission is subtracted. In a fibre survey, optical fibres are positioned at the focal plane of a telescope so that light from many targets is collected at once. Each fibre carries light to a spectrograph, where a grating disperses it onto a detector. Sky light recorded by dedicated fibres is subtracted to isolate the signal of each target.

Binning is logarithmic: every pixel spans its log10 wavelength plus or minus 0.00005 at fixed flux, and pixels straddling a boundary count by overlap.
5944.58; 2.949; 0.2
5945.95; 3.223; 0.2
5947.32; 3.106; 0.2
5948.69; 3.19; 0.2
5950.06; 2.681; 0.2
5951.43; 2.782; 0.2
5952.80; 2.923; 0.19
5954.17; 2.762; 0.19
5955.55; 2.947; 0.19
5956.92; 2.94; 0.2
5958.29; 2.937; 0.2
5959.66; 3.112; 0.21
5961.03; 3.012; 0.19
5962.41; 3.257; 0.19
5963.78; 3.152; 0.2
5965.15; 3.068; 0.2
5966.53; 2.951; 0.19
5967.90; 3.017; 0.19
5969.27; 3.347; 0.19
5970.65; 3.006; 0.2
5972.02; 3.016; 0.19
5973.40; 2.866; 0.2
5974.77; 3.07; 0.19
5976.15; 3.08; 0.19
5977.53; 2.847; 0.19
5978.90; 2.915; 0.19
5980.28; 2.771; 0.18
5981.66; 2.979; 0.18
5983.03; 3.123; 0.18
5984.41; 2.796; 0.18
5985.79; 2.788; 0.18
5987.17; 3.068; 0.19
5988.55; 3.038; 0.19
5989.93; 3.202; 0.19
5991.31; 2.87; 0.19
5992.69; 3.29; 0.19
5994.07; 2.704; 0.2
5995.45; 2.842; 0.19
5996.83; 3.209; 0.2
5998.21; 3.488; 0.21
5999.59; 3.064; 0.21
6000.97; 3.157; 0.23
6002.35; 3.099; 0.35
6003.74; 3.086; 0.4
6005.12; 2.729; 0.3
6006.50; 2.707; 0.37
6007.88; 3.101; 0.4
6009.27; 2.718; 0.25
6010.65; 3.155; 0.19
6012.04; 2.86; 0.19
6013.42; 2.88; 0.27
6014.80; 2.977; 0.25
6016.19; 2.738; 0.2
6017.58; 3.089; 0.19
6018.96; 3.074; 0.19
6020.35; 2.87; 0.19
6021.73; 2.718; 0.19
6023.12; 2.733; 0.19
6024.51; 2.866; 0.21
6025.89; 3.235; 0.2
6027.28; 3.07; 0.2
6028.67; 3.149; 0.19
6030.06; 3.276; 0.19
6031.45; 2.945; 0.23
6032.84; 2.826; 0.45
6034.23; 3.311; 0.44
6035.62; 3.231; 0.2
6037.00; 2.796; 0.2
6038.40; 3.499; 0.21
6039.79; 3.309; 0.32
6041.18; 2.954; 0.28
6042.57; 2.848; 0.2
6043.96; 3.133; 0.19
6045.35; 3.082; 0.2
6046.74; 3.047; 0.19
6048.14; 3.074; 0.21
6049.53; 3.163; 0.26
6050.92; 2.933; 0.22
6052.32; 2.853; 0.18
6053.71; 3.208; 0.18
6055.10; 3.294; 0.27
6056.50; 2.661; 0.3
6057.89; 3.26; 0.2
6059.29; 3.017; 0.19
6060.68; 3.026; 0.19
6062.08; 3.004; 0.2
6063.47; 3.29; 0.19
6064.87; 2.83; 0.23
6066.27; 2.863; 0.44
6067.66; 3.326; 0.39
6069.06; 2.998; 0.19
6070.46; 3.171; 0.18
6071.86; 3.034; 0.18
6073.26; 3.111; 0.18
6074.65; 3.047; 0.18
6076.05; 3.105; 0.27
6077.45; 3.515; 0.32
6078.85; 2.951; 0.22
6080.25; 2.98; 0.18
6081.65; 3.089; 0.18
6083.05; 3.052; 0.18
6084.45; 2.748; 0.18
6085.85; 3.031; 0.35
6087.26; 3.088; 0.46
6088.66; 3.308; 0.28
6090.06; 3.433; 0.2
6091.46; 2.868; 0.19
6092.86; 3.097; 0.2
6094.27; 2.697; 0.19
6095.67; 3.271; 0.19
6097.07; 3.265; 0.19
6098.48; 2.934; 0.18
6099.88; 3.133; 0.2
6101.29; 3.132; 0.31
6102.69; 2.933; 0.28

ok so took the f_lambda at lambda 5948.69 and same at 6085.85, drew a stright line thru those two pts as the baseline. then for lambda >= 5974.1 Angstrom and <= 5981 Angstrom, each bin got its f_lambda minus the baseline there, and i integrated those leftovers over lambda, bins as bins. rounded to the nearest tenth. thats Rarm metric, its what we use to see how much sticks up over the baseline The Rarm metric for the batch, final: -1.5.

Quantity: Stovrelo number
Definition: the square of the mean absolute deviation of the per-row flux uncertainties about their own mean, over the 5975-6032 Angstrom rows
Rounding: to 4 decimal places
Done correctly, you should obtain 0.0017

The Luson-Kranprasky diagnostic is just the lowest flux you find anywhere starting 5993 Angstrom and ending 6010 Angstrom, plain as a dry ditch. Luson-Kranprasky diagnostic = 2.704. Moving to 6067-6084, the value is 2.951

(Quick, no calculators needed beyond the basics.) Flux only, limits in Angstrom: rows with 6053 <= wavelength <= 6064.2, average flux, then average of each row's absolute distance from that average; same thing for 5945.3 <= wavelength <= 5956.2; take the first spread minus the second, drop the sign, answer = 0.002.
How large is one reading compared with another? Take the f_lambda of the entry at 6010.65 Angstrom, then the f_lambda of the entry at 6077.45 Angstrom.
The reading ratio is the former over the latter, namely 0.90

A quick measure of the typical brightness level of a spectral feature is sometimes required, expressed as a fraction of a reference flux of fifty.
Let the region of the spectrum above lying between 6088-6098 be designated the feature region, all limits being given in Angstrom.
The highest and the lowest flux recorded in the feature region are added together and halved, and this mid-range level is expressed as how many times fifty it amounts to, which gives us 0.0613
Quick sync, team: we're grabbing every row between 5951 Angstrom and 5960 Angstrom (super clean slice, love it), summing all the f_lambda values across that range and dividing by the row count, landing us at 2.91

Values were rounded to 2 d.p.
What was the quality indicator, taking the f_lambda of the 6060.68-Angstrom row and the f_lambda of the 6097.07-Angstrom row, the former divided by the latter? 0.93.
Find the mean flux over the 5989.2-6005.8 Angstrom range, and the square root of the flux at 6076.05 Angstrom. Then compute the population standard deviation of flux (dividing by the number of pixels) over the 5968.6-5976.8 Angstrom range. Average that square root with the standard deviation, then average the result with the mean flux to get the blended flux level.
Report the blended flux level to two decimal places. 2.01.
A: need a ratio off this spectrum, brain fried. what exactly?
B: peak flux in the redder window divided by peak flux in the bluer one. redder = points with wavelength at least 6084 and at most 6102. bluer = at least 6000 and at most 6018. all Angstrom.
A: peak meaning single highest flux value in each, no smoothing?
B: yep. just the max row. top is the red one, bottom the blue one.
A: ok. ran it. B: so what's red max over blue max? 1.09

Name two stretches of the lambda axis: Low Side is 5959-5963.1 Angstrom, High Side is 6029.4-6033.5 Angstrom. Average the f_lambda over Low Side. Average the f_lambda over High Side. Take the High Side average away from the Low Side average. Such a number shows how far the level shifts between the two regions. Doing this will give 0.11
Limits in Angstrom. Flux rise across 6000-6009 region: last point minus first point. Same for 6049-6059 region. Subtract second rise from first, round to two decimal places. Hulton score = -0.15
